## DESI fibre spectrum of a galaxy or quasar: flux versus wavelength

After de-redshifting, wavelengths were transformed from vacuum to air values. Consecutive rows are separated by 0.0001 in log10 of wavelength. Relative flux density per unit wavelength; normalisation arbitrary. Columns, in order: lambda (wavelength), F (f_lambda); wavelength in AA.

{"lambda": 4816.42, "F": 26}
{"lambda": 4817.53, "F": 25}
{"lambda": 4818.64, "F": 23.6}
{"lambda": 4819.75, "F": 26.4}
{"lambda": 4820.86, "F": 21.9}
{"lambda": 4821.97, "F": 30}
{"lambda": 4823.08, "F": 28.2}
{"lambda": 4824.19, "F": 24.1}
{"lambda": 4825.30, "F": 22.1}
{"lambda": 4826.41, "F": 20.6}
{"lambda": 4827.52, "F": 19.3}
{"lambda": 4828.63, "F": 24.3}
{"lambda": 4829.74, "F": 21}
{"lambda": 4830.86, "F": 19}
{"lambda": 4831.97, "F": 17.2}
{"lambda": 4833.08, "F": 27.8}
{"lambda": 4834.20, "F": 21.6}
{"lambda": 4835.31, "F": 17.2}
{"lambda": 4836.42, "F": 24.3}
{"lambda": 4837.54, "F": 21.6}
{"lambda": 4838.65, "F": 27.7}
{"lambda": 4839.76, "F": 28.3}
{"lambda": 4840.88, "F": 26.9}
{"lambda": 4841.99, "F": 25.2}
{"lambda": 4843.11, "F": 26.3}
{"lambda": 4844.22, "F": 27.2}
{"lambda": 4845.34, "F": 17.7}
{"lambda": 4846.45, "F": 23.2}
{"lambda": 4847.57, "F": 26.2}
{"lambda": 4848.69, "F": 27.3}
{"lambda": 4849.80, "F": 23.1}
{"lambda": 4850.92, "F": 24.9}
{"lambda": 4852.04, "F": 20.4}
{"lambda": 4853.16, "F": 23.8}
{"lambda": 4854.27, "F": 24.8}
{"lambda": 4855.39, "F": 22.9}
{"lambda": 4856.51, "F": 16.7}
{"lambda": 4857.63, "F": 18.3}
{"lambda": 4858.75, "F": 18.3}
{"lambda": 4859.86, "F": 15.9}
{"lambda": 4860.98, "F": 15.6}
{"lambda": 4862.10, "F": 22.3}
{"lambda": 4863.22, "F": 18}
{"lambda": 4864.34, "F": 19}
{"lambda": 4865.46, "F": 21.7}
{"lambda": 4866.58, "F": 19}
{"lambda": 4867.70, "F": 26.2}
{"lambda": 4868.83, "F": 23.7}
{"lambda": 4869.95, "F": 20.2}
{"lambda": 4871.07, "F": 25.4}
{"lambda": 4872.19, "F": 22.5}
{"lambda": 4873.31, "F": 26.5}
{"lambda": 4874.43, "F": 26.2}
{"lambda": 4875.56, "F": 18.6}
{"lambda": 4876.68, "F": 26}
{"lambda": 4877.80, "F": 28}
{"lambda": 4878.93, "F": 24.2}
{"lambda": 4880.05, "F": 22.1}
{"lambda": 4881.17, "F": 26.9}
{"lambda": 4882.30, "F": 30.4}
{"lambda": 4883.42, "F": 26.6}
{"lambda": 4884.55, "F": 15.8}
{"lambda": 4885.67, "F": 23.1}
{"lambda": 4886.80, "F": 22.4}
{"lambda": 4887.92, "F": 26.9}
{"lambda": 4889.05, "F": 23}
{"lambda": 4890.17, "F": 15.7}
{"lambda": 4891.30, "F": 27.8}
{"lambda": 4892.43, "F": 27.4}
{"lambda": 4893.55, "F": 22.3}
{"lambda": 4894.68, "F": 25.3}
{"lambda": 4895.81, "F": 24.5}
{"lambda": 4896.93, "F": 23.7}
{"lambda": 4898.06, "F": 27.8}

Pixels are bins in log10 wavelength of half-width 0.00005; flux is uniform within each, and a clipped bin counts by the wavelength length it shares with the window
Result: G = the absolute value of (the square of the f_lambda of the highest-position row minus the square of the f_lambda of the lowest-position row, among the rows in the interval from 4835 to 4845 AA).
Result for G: 444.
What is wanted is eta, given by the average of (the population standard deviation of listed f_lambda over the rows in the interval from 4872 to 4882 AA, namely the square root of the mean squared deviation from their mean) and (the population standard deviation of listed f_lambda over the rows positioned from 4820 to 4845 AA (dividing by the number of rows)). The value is 3.27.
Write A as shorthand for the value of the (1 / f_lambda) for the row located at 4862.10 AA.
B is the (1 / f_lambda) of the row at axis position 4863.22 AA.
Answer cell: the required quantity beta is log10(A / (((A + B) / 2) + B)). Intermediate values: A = 0.045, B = 0.0556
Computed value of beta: -0.37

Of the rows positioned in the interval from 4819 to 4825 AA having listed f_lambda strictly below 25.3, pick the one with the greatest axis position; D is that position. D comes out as 4824.19 AA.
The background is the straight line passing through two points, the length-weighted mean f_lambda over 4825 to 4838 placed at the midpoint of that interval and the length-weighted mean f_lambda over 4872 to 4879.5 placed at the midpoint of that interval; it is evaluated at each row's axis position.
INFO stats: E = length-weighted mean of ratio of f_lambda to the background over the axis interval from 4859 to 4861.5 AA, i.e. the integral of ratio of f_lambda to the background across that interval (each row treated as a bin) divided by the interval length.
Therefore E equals 0.69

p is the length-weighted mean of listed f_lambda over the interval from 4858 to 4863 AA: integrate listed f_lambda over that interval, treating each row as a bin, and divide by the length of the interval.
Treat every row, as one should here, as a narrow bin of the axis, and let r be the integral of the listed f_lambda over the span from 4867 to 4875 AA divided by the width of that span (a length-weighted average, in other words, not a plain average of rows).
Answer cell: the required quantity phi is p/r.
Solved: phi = 0.74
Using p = 18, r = 24.3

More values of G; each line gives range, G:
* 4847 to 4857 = 408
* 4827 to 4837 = 218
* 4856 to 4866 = 192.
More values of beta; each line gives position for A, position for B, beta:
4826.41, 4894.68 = -0.24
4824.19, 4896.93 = -0.31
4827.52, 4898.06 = -0.19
